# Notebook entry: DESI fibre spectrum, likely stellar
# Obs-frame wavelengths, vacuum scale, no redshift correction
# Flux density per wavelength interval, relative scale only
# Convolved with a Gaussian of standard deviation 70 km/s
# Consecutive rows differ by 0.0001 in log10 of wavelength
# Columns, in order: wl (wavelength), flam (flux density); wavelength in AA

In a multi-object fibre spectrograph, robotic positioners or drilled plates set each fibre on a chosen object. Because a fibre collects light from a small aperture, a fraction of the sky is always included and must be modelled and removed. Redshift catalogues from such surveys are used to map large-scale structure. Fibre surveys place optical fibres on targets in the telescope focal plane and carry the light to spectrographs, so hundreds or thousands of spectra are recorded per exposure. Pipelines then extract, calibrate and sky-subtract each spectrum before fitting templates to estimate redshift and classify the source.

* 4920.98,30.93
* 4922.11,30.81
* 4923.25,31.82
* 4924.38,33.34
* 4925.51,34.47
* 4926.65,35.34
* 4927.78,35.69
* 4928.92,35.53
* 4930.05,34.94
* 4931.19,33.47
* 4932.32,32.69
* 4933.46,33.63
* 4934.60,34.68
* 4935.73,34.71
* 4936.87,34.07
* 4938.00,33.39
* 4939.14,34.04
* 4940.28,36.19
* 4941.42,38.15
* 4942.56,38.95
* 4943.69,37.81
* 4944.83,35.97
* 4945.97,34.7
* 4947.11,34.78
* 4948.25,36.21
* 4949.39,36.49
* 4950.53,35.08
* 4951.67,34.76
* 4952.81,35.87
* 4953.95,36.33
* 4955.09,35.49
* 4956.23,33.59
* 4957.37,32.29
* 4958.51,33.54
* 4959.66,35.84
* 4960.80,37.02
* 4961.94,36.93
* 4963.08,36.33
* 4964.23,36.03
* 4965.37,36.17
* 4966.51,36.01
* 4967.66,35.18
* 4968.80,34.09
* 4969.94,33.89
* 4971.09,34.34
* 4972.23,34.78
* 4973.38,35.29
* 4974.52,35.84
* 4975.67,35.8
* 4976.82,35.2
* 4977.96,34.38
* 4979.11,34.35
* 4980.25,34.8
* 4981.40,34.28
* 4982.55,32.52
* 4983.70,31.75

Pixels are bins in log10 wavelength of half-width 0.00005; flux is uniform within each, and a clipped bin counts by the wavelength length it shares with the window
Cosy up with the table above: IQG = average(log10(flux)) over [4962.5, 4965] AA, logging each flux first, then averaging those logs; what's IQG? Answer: 1.56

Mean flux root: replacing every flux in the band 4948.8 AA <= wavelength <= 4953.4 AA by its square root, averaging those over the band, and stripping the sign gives 5.96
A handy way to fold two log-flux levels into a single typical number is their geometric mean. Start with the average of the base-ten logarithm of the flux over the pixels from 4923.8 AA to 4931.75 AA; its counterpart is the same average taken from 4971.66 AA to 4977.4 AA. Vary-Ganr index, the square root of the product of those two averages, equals 1.544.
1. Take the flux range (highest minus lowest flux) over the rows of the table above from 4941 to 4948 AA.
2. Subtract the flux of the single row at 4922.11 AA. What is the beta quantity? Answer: -27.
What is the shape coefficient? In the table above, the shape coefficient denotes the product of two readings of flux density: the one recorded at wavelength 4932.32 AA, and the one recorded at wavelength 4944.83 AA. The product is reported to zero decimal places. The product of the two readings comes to 1176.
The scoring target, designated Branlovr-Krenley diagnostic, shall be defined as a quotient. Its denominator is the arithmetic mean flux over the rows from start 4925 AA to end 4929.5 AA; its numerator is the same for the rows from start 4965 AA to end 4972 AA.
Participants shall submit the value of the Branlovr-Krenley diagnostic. 0.99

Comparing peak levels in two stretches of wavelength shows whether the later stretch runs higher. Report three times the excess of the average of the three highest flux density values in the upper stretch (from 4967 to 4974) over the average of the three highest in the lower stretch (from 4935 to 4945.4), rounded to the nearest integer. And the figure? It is -10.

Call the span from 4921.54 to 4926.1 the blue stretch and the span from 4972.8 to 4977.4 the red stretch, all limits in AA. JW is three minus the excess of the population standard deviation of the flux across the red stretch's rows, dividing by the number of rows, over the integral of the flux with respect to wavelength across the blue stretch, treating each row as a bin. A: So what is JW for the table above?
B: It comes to 151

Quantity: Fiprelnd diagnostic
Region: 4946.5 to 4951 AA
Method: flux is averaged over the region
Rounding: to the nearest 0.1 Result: 35.6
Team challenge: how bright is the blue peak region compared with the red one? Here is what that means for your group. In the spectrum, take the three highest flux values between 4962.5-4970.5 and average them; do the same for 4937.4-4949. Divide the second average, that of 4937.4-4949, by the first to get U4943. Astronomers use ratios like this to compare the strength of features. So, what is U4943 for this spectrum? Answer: 1.06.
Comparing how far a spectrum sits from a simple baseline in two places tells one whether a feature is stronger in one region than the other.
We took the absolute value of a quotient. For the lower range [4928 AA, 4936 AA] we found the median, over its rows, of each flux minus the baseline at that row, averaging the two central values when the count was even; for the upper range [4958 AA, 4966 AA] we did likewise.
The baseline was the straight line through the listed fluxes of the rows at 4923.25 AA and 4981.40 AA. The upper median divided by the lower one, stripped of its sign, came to 1.1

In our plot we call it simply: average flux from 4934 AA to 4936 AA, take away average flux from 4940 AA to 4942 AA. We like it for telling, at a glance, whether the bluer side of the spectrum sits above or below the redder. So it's -2.5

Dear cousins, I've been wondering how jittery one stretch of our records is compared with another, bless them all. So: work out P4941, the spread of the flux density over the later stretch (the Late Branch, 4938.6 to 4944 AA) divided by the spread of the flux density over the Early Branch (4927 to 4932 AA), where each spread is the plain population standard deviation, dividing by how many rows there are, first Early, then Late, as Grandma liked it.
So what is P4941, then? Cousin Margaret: 2.0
